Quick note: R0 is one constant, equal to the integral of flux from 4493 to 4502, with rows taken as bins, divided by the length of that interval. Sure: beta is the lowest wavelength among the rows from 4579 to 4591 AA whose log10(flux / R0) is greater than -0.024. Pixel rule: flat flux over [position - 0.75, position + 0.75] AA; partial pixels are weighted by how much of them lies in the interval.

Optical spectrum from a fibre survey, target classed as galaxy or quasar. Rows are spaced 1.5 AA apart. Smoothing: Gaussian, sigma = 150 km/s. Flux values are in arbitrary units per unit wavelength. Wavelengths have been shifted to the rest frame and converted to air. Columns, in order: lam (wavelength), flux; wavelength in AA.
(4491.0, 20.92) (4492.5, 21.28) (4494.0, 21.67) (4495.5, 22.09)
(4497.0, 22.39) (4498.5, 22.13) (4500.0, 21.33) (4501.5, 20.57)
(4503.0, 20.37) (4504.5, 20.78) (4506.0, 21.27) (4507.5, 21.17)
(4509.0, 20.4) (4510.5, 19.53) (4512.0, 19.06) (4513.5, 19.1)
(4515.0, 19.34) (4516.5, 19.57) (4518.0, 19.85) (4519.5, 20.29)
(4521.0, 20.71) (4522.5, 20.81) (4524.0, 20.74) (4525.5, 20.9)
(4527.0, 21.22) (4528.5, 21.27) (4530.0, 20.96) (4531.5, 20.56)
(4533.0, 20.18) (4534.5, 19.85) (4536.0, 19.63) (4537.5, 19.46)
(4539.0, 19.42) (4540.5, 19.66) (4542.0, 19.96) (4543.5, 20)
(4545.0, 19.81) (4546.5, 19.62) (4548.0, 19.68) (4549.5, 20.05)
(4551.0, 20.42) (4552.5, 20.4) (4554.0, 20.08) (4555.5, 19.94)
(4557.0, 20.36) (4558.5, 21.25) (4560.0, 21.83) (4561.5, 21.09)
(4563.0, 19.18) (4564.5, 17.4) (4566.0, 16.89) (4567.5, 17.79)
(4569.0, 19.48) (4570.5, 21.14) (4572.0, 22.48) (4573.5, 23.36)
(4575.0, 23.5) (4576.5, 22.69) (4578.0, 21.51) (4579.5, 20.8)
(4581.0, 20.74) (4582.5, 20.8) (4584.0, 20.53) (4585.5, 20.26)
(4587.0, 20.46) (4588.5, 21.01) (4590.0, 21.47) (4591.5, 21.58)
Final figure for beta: 4579.5 AA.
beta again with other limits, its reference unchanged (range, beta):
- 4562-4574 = 4570.5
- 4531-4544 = 4531.5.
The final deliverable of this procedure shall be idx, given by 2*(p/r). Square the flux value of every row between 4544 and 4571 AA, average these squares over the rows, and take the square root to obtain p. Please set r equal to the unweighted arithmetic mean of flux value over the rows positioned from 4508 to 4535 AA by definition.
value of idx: 1.96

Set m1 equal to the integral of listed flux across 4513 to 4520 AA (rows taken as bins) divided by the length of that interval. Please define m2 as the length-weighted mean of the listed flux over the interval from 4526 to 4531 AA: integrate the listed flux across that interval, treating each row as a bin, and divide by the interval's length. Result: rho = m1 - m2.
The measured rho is -1.5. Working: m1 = 19.6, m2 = 21.1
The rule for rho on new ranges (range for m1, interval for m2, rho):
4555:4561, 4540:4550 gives 1.1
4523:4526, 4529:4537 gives 0.6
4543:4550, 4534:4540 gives 0.2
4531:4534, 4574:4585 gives -1.2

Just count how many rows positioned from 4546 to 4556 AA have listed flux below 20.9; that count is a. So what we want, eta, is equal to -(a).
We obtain -7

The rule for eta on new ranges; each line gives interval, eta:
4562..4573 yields -5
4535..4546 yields -7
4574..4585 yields -4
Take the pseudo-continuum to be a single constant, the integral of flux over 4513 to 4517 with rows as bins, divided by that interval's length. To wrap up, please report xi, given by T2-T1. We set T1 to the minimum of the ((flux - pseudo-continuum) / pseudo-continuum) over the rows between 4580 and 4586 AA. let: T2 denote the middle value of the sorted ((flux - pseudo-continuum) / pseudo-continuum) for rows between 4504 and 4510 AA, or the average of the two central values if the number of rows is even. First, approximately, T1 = 0.05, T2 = 0.085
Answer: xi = 0.04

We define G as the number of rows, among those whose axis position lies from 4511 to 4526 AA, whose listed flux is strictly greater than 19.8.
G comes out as 6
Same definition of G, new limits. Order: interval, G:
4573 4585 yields 8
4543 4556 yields 7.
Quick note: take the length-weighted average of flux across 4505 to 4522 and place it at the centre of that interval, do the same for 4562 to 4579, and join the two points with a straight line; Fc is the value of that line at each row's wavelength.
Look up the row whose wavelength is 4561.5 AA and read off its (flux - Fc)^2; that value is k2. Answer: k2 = 0.43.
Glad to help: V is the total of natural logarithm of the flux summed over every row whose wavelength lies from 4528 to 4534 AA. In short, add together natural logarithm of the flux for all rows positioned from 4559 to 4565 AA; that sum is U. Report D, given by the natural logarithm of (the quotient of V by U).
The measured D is 0.015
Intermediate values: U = 11.9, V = 12.1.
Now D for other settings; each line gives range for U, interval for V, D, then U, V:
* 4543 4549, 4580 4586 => 0.013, 11.9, 12.1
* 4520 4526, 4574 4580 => 0.020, 12.1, 12.4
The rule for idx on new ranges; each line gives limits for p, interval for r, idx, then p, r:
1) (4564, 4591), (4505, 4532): 2.04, 20.8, 20.4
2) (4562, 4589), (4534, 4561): 2.06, 20.6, 20.1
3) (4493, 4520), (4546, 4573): 2.07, 20.6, 19.9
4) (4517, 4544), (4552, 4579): 1.97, 20.3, 20.6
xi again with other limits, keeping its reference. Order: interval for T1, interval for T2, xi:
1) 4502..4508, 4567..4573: 0.00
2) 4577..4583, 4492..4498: 0.06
